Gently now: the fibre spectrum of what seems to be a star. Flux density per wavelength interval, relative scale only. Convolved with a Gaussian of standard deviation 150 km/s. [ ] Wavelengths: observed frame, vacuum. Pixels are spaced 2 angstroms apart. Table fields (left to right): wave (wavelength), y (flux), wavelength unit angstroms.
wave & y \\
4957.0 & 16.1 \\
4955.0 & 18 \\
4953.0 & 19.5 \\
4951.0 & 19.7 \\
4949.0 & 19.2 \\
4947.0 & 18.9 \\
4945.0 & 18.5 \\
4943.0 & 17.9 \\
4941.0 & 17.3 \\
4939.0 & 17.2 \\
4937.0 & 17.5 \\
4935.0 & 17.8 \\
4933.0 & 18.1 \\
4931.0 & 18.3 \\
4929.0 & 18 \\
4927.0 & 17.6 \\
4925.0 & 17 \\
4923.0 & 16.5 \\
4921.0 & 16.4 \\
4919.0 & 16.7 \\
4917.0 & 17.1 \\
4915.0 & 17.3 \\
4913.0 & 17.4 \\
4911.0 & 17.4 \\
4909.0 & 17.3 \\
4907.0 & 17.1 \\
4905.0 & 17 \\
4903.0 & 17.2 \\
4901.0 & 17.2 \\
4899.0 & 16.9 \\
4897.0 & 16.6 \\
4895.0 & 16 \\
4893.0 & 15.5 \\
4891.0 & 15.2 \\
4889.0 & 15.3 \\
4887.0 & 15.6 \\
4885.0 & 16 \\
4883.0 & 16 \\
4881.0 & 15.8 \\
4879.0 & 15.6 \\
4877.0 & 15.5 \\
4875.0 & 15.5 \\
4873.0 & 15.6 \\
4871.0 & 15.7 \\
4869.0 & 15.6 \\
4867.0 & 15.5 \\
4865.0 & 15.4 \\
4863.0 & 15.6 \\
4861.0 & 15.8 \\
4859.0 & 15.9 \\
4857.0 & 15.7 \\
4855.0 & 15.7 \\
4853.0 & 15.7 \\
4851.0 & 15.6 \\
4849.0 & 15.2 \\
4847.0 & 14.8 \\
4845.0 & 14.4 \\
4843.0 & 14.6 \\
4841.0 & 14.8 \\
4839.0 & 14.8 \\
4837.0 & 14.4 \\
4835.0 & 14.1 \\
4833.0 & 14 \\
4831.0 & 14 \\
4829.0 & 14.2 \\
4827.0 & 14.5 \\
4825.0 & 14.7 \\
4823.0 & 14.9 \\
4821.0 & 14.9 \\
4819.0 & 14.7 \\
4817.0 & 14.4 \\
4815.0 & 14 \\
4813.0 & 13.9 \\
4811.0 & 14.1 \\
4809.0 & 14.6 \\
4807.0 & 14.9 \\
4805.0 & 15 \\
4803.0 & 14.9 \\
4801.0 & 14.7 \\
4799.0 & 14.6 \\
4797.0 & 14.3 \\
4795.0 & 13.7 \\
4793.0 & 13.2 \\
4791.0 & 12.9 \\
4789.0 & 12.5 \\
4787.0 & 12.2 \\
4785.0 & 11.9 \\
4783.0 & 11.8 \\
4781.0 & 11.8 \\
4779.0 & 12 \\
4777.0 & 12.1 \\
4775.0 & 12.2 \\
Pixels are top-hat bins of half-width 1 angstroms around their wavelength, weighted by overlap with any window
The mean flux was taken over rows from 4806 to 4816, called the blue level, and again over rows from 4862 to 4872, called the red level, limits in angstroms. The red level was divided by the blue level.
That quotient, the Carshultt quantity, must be 1.09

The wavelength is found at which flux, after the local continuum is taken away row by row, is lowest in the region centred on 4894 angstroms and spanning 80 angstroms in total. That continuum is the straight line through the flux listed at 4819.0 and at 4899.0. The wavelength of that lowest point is 4891.0 angstroms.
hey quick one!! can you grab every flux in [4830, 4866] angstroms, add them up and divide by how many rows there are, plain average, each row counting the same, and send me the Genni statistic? 15.0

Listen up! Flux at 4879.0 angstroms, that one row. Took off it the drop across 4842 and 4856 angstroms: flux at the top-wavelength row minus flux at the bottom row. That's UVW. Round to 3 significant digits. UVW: 14.5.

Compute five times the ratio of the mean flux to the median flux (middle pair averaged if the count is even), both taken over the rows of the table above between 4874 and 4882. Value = 5.02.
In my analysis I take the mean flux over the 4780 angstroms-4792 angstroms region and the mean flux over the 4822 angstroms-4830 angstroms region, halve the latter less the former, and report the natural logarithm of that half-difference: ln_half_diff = 0.18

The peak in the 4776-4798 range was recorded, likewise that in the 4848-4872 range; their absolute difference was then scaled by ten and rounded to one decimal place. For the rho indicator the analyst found 16.0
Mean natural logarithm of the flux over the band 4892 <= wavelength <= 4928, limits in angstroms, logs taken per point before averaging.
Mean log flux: 2.83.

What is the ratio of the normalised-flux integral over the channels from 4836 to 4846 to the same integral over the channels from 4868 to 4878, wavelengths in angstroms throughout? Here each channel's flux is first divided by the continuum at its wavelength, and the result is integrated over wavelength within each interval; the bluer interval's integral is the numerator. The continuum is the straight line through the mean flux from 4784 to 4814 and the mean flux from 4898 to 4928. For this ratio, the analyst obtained 0.99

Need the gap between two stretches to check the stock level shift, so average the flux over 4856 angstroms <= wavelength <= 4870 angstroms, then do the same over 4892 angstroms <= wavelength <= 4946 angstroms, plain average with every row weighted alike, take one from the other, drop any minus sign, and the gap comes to 1.6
